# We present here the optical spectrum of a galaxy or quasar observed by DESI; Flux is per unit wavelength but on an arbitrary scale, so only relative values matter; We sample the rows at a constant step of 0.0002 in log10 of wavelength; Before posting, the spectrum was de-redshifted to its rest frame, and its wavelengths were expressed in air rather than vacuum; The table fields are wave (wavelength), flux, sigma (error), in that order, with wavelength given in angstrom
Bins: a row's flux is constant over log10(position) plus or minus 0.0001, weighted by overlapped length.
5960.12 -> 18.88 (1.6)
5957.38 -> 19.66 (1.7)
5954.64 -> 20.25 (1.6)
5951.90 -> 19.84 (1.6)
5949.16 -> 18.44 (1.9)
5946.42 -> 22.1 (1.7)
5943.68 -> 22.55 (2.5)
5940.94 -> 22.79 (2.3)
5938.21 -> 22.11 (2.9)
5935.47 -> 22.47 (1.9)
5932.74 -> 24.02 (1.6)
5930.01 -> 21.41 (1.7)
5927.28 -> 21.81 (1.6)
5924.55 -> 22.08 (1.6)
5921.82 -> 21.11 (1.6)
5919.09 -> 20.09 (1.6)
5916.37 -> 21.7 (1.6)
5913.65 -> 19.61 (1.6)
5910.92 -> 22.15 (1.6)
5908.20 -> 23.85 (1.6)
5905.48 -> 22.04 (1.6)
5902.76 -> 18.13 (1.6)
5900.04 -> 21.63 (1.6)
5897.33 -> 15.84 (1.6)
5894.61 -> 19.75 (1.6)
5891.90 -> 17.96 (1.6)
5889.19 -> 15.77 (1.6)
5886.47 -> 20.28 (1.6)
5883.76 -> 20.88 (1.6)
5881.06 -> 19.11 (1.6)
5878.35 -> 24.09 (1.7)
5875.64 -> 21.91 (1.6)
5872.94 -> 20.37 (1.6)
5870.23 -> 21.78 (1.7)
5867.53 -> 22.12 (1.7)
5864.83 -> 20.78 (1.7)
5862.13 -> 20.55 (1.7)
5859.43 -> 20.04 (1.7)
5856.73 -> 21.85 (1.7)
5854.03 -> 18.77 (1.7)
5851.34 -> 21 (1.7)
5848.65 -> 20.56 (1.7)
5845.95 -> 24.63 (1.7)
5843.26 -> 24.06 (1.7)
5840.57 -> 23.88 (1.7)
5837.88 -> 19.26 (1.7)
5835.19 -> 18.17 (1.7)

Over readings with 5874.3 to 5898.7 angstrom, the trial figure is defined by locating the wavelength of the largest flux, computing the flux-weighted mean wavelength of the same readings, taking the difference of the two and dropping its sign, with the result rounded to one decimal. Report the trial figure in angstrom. 7.4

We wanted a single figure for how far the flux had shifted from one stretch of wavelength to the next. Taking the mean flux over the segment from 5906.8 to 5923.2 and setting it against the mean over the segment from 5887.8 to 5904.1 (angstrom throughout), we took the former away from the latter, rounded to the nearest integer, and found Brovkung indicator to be -3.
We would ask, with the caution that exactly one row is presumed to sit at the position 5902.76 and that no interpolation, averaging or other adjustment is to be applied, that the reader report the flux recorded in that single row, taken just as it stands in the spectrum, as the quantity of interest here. 18.13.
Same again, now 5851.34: 21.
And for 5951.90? 19.84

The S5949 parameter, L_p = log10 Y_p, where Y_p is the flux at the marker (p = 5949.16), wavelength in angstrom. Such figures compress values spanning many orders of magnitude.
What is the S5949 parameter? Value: 1.27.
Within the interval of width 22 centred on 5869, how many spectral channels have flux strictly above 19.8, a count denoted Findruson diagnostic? 8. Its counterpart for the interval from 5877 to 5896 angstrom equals 3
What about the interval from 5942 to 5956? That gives 4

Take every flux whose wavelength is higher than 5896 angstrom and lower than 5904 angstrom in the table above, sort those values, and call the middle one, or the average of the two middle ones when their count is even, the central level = 18.1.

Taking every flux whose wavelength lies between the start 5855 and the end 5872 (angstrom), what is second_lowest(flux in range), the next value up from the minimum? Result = 20.55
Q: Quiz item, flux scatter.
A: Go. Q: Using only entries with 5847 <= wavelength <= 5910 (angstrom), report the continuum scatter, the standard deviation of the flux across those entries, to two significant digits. 2.1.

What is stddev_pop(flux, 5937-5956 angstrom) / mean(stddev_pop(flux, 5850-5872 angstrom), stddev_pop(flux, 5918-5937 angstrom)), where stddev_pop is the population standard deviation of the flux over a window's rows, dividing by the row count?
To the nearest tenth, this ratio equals 1.4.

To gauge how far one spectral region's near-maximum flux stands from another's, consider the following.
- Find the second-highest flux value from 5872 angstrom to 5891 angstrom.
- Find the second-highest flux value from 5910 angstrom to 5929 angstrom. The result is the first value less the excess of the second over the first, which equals 21.7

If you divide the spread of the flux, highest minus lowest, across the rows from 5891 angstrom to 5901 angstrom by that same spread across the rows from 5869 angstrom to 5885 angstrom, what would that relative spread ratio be 1.2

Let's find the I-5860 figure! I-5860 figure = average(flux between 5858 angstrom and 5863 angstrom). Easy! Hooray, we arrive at 20.3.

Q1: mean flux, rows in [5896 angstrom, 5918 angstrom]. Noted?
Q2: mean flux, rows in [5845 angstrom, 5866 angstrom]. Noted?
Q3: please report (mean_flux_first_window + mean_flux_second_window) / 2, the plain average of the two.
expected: 20.8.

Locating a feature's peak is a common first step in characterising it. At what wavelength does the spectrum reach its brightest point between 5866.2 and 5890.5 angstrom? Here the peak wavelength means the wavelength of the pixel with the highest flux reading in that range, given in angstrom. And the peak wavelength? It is 5878.35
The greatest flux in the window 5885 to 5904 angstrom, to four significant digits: 21.63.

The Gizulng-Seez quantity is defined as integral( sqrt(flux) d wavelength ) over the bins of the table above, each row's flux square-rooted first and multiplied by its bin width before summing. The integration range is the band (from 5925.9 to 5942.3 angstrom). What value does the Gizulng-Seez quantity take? 77.7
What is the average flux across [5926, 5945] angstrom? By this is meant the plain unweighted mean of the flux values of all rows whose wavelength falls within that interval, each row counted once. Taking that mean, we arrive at 22.5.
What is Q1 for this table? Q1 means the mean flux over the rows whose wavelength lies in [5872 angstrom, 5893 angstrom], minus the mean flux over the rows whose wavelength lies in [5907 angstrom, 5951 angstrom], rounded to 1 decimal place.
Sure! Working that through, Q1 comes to -1.7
